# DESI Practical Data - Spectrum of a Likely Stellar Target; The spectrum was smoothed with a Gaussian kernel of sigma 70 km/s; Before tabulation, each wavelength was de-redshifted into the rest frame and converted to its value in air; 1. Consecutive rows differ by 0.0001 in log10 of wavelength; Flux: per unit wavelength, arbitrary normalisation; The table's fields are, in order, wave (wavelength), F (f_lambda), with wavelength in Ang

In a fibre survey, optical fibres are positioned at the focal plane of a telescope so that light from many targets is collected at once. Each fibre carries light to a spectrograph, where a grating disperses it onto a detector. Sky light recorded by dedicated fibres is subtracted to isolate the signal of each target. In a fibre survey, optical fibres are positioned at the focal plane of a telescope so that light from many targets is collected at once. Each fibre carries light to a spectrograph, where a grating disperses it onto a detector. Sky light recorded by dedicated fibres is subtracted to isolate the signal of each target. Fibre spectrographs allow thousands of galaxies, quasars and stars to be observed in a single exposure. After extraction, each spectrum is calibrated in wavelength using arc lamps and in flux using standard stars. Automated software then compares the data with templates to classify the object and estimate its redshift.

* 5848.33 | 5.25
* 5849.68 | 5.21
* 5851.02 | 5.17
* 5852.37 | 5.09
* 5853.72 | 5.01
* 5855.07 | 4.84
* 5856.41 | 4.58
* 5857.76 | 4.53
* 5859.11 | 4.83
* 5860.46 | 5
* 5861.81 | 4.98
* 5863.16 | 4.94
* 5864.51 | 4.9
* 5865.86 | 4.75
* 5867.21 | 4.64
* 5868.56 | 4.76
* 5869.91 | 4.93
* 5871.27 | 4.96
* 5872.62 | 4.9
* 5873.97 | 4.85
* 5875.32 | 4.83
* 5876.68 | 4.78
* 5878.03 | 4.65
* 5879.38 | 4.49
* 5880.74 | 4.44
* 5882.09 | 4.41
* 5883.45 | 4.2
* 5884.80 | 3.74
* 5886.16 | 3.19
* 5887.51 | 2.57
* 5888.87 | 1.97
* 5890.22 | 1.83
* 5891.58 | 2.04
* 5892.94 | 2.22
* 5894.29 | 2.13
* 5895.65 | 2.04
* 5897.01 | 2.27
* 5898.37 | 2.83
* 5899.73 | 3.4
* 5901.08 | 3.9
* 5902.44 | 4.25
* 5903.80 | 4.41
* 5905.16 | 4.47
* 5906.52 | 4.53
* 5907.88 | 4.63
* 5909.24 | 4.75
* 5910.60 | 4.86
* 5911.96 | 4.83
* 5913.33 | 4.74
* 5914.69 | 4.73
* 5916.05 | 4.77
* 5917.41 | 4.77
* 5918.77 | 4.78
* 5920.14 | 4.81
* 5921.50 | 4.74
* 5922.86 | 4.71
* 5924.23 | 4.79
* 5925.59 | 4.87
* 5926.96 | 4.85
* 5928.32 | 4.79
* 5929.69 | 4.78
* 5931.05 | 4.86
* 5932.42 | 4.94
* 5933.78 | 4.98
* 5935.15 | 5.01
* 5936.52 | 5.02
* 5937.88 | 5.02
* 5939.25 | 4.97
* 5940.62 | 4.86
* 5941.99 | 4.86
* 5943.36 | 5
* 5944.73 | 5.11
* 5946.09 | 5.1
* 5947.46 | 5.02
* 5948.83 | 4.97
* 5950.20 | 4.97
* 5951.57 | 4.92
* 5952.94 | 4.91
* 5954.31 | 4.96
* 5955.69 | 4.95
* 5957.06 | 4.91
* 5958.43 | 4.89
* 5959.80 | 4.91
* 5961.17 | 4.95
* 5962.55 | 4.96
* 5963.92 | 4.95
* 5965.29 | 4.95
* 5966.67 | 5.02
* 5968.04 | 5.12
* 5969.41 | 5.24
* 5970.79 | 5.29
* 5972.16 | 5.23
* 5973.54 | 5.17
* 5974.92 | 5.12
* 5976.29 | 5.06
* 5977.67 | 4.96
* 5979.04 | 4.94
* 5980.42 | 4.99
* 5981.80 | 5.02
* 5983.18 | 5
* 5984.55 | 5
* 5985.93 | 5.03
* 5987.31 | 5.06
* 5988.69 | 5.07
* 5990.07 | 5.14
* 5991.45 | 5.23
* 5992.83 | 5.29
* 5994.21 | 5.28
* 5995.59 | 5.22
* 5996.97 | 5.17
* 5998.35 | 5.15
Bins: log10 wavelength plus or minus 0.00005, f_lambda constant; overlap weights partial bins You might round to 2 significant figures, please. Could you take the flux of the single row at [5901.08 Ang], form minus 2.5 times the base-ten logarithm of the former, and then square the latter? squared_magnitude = 2.2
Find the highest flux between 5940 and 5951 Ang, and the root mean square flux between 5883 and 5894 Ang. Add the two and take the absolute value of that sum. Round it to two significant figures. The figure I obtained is 8.0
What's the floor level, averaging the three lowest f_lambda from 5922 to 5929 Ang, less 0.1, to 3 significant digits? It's 4.66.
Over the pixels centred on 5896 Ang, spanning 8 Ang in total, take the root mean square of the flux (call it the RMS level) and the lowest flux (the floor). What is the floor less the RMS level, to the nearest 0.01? -0.49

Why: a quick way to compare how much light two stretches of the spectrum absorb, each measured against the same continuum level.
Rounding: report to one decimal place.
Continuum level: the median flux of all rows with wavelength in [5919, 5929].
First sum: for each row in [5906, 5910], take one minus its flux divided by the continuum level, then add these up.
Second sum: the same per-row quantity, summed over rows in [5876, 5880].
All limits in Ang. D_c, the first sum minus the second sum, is 0.0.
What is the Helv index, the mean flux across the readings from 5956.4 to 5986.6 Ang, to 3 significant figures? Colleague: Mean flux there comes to 5.03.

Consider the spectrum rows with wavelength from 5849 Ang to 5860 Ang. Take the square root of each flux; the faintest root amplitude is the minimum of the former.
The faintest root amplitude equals 2.13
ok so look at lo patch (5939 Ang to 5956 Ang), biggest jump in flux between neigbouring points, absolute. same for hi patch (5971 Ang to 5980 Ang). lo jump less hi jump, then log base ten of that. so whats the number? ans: -1.4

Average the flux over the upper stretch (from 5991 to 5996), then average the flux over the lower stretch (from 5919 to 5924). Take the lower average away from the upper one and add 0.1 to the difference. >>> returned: 0.6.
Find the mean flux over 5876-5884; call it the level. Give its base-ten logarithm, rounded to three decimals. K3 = 0.653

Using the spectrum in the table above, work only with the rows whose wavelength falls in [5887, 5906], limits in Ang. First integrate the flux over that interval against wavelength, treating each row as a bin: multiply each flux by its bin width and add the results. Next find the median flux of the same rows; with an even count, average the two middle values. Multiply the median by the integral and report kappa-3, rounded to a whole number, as 133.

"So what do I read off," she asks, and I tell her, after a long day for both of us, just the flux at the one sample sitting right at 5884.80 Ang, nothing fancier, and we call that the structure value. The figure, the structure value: 3.74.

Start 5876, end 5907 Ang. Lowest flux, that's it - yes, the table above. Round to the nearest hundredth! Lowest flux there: 1.83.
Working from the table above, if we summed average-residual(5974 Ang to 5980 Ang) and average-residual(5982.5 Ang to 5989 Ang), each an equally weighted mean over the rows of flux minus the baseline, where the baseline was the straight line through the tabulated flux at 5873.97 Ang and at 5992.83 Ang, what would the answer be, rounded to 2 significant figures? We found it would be -0.44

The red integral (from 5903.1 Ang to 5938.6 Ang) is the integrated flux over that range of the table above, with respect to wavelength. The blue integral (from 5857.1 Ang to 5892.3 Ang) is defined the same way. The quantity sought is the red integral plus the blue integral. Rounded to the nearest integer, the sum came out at 319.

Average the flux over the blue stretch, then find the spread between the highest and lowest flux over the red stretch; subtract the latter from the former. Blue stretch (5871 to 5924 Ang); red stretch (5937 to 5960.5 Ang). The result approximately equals 3.7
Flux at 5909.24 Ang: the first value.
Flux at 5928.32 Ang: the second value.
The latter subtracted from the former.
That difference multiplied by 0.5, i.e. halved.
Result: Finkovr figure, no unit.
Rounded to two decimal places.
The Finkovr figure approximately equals -0.02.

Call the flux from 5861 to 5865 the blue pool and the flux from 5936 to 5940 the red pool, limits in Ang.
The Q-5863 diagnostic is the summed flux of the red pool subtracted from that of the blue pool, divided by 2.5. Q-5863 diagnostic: -0.1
